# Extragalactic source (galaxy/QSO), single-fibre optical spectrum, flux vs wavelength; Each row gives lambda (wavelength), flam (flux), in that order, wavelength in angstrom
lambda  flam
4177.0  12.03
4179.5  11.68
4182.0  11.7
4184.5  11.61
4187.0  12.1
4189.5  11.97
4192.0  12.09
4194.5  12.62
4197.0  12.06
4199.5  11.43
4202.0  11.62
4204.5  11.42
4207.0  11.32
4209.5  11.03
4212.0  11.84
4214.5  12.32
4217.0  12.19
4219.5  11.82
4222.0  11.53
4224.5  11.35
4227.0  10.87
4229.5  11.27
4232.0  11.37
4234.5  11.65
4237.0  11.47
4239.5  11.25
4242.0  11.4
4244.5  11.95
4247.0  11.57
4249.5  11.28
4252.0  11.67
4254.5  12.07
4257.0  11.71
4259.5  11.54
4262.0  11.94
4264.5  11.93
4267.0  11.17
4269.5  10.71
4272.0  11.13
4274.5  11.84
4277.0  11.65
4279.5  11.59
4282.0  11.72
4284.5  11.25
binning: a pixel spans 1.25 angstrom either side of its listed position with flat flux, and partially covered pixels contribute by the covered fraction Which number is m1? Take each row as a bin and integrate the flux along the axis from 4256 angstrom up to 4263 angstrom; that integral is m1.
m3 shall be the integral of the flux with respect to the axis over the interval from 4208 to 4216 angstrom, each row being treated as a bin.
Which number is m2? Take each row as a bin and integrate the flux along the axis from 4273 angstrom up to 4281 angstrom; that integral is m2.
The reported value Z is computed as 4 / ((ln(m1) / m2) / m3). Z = 7956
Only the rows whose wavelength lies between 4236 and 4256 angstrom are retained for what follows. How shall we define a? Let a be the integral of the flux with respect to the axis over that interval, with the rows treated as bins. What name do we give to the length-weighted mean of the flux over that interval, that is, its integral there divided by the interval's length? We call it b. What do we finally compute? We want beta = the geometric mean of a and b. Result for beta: 51.8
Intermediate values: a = 232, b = 11.6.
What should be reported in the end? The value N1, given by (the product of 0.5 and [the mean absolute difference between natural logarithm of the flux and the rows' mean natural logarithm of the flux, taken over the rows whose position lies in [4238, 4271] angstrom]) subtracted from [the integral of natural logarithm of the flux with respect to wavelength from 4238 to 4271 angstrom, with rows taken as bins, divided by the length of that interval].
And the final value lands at 2.43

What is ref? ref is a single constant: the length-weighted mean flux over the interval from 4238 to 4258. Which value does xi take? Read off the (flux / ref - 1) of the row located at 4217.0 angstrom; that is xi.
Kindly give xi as 0.050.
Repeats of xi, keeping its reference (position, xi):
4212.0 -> 0.020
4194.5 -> 0.087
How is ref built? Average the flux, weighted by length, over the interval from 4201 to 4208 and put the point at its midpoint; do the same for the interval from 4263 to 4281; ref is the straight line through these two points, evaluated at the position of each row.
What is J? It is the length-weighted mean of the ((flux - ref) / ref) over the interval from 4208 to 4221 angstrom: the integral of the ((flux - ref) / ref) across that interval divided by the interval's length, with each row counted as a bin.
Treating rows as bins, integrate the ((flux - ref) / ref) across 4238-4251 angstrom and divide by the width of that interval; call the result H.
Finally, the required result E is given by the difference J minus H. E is 0.03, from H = 0.004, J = 0.03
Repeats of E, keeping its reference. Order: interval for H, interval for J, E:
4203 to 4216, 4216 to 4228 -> 0.00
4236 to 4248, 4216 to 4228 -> 0.00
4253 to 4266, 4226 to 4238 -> -0.04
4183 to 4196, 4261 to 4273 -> -0.06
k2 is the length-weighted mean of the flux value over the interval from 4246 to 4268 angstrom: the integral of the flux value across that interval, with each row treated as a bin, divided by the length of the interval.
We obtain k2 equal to 11.7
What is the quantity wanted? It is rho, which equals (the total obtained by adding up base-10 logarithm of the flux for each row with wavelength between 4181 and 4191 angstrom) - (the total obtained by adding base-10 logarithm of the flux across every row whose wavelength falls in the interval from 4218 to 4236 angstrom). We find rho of -3.1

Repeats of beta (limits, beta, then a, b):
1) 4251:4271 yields 51.8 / 232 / 11.6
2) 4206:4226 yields 52.2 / 233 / 11.7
